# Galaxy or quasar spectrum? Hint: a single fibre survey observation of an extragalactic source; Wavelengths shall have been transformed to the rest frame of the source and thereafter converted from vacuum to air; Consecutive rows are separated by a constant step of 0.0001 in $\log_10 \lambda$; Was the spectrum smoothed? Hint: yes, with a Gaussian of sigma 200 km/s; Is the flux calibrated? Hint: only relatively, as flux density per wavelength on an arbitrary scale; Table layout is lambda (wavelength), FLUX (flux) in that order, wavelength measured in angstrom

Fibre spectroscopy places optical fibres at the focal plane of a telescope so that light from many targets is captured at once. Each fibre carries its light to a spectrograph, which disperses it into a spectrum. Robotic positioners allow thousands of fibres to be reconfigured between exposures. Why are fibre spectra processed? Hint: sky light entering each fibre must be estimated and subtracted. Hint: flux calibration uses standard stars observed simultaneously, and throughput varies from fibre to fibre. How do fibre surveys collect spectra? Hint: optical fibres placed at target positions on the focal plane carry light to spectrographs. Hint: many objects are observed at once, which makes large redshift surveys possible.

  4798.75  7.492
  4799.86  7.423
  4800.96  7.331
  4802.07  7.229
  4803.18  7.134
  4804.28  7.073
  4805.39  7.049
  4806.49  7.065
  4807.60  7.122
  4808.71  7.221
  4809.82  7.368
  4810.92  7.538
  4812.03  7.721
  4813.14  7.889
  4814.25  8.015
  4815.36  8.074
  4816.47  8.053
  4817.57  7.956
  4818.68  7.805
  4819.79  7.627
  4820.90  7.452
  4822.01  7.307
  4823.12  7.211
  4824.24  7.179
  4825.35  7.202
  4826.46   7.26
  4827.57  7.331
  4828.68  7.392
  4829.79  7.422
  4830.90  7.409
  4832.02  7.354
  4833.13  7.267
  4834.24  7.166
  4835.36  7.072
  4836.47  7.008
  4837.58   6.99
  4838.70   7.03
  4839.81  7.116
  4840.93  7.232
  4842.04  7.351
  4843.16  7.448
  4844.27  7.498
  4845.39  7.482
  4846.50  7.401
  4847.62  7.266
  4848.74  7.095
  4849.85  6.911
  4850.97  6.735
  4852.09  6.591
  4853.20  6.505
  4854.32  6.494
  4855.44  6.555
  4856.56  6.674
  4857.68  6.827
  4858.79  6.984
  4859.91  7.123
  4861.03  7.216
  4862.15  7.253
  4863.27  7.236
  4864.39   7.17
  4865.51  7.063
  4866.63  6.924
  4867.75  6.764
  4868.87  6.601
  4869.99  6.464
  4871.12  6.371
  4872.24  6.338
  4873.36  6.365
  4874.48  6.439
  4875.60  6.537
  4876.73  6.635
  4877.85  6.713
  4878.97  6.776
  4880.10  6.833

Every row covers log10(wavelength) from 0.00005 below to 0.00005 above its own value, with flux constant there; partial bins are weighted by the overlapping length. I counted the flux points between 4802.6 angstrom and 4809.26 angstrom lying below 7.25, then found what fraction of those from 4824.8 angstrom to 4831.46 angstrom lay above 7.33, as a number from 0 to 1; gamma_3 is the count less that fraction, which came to 5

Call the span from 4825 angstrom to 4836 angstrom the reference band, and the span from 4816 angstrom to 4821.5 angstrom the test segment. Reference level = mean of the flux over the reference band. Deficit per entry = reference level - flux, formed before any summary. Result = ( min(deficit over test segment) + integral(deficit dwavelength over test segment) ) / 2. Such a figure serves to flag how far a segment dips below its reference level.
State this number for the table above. -1.7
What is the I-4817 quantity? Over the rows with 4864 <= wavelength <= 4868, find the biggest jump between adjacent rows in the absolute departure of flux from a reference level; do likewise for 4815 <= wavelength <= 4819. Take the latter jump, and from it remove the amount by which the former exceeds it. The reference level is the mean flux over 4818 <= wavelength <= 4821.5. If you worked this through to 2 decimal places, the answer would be 0.14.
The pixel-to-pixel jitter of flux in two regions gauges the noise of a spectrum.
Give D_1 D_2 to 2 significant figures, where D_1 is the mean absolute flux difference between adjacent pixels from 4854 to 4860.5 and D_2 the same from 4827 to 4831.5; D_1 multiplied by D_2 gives 0.0044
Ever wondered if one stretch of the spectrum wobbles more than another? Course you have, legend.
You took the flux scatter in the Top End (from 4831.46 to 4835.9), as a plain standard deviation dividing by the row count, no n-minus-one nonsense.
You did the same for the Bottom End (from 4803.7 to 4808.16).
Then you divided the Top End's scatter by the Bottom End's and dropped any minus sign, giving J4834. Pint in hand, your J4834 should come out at 3.9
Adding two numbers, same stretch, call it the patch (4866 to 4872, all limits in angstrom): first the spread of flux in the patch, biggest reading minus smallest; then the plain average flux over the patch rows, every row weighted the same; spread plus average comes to 7.2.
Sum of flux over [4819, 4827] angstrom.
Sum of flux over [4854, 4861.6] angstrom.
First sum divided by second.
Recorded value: 1.07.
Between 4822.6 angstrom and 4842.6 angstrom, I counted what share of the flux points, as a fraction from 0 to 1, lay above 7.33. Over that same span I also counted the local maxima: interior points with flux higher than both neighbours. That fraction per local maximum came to 0.33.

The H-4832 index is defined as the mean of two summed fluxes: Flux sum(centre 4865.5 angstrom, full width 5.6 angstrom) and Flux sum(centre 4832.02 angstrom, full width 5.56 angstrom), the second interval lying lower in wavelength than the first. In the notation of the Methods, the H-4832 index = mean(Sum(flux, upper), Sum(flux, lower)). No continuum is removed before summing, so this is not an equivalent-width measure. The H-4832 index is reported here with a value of 35.9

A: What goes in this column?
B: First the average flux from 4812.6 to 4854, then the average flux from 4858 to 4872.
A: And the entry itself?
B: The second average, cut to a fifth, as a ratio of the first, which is 0.189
